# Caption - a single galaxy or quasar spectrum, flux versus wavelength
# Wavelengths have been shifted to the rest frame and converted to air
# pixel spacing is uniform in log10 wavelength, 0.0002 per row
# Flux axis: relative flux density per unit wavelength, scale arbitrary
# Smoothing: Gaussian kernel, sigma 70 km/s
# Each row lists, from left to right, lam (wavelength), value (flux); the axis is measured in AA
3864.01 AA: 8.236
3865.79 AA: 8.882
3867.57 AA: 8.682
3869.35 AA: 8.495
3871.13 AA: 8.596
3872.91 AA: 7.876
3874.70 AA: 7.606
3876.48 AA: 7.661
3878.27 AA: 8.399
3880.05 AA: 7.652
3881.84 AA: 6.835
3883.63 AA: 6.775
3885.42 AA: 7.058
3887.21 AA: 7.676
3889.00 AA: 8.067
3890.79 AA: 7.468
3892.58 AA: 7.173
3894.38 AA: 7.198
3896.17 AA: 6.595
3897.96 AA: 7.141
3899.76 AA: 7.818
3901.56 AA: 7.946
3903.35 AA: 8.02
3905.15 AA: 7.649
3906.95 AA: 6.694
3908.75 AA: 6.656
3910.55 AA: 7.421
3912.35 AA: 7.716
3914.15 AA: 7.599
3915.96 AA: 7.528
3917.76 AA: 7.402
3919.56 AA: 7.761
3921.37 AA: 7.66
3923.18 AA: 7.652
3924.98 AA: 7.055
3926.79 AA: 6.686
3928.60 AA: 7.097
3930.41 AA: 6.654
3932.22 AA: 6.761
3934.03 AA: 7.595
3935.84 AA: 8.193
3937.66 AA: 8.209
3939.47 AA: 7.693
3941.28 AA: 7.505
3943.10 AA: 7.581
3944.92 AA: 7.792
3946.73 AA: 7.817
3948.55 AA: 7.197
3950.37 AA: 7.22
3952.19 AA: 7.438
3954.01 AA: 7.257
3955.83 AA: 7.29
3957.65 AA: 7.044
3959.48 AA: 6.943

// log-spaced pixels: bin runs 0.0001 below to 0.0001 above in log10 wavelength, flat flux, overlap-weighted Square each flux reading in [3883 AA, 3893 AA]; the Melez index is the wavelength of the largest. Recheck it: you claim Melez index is 3889.00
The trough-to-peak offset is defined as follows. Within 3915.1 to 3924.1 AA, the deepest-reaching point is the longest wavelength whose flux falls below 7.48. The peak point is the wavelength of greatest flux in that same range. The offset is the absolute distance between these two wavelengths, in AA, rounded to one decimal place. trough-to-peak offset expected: 1.8 AA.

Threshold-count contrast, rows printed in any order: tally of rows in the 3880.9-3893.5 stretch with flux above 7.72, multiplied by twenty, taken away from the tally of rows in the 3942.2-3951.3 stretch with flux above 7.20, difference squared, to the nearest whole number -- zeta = 256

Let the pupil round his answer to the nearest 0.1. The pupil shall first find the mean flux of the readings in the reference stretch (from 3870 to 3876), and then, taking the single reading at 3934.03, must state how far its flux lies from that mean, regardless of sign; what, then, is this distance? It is 0.4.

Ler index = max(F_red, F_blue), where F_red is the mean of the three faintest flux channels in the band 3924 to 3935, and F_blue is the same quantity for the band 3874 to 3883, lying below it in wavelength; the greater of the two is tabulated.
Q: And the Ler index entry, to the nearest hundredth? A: 7.36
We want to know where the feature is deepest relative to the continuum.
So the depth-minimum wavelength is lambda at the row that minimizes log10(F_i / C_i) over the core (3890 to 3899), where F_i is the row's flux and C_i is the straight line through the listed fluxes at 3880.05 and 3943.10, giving 3896.17 AA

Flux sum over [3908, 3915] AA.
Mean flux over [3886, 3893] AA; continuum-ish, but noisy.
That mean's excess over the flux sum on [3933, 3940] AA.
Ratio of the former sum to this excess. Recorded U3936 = -1.22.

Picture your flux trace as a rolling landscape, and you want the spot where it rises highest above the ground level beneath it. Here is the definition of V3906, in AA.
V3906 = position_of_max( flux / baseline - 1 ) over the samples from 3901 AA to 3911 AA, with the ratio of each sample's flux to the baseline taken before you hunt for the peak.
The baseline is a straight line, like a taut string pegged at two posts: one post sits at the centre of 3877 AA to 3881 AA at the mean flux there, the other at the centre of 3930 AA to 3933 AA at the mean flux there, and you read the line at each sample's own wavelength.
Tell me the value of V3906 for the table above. 3903.35 AA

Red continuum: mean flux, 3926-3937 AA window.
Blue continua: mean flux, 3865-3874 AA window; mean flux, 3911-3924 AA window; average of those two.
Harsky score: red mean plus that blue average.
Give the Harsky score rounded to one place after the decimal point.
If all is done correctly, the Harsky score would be 15.2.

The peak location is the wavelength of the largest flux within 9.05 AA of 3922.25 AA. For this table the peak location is 3919.56 AA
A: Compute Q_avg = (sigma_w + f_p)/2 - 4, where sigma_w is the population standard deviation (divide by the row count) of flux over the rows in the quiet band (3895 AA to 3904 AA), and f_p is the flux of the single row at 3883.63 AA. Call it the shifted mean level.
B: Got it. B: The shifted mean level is -0.3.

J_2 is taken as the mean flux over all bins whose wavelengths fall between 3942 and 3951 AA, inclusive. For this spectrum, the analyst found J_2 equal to 7.5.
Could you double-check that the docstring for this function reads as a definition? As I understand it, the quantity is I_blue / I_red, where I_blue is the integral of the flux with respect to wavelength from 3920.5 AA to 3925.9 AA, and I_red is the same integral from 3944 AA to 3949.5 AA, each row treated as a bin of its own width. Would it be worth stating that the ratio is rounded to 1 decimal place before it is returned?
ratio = 1.0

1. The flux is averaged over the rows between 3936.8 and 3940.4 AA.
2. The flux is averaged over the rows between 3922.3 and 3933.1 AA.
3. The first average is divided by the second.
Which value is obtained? 1.14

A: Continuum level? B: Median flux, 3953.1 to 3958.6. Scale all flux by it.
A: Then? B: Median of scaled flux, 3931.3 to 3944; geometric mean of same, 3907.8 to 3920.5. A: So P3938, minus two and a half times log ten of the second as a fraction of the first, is 0.024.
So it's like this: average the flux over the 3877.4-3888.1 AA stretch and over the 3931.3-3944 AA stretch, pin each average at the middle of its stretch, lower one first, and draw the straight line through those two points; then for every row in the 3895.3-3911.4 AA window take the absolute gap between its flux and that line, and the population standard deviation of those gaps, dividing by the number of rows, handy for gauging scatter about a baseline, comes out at 0.28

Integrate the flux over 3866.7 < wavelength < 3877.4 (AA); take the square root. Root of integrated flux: 9.34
